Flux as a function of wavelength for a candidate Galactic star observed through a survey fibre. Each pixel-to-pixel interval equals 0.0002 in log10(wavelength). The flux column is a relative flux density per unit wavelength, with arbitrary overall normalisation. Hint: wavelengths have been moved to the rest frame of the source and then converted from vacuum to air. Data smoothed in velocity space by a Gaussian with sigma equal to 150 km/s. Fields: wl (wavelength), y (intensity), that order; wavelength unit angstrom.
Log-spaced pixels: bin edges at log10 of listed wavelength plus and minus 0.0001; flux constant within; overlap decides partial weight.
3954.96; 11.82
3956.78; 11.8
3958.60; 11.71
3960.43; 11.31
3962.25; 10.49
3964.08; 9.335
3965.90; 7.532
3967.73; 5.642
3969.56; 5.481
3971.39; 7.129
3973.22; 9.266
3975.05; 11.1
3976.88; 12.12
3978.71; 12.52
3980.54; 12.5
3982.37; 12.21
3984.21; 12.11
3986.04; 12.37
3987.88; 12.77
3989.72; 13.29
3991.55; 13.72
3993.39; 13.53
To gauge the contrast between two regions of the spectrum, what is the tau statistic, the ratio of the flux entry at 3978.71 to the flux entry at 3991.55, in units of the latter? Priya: 0.91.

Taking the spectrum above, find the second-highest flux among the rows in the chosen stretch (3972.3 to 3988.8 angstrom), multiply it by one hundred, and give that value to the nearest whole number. 1252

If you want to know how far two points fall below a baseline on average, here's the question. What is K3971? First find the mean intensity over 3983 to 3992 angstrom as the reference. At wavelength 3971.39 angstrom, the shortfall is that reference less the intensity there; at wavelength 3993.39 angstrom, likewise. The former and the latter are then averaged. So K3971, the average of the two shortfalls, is 2.5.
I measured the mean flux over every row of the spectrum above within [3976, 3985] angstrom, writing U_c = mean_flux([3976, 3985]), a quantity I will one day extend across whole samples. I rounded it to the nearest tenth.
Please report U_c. 12.3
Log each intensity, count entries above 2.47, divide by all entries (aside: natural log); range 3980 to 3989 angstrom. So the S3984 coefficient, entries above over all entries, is 1.00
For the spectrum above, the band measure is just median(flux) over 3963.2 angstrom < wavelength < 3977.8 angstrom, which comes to 8.4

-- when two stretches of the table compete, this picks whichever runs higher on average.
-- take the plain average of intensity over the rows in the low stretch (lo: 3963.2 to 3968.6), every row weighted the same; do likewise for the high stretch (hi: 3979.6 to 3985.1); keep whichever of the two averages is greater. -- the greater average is 12.3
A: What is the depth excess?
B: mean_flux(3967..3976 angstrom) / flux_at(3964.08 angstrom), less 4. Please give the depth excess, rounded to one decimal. -3.2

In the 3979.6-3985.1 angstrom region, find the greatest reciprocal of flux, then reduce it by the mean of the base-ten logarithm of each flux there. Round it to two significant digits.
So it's -1.0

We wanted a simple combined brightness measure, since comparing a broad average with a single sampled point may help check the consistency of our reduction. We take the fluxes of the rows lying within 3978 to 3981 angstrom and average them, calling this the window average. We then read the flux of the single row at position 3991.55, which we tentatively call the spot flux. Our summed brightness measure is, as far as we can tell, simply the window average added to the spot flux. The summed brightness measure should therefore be 26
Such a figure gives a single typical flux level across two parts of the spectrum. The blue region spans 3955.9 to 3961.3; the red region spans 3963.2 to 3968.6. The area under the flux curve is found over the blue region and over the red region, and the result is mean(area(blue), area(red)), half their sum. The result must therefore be 52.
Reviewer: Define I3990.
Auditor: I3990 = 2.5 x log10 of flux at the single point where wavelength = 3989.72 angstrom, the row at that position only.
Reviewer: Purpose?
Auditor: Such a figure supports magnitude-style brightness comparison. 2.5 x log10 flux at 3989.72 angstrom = 2.81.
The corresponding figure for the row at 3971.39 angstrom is 2.13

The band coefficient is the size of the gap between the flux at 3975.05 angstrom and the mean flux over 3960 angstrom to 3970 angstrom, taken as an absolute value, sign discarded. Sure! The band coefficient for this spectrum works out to 2.8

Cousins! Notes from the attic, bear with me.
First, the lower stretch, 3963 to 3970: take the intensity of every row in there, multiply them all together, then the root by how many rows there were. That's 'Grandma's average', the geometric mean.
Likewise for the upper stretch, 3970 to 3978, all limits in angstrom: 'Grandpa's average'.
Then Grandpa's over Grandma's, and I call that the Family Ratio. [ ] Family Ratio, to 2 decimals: 1.42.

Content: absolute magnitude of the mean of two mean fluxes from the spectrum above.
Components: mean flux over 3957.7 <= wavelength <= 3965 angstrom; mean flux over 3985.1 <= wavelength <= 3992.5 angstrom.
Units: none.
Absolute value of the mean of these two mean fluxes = 11.9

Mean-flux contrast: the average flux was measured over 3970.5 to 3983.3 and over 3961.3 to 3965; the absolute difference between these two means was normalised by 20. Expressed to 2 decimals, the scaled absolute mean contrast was 0.05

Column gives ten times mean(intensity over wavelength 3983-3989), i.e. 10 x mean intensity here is 124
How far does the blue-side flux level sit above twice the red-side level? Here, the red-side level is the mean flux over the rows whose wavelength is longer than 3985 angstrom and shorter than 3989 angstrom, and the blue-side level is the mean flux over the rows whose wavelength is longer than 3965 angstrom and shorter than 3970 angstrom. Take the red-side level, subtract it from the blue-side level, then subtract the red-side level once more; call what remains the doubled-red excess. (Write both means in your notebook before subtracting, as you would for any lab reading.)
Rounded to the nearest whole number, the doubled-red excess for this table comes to -19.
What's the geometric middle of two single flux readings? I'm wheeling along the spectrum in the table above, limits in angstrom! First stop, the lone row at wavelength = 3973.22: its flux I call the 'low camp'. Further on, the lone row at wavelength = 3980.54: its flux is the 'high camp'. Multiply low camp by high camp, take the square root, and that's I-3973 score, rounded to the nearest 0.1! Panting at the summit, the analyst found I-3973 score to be 10.8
